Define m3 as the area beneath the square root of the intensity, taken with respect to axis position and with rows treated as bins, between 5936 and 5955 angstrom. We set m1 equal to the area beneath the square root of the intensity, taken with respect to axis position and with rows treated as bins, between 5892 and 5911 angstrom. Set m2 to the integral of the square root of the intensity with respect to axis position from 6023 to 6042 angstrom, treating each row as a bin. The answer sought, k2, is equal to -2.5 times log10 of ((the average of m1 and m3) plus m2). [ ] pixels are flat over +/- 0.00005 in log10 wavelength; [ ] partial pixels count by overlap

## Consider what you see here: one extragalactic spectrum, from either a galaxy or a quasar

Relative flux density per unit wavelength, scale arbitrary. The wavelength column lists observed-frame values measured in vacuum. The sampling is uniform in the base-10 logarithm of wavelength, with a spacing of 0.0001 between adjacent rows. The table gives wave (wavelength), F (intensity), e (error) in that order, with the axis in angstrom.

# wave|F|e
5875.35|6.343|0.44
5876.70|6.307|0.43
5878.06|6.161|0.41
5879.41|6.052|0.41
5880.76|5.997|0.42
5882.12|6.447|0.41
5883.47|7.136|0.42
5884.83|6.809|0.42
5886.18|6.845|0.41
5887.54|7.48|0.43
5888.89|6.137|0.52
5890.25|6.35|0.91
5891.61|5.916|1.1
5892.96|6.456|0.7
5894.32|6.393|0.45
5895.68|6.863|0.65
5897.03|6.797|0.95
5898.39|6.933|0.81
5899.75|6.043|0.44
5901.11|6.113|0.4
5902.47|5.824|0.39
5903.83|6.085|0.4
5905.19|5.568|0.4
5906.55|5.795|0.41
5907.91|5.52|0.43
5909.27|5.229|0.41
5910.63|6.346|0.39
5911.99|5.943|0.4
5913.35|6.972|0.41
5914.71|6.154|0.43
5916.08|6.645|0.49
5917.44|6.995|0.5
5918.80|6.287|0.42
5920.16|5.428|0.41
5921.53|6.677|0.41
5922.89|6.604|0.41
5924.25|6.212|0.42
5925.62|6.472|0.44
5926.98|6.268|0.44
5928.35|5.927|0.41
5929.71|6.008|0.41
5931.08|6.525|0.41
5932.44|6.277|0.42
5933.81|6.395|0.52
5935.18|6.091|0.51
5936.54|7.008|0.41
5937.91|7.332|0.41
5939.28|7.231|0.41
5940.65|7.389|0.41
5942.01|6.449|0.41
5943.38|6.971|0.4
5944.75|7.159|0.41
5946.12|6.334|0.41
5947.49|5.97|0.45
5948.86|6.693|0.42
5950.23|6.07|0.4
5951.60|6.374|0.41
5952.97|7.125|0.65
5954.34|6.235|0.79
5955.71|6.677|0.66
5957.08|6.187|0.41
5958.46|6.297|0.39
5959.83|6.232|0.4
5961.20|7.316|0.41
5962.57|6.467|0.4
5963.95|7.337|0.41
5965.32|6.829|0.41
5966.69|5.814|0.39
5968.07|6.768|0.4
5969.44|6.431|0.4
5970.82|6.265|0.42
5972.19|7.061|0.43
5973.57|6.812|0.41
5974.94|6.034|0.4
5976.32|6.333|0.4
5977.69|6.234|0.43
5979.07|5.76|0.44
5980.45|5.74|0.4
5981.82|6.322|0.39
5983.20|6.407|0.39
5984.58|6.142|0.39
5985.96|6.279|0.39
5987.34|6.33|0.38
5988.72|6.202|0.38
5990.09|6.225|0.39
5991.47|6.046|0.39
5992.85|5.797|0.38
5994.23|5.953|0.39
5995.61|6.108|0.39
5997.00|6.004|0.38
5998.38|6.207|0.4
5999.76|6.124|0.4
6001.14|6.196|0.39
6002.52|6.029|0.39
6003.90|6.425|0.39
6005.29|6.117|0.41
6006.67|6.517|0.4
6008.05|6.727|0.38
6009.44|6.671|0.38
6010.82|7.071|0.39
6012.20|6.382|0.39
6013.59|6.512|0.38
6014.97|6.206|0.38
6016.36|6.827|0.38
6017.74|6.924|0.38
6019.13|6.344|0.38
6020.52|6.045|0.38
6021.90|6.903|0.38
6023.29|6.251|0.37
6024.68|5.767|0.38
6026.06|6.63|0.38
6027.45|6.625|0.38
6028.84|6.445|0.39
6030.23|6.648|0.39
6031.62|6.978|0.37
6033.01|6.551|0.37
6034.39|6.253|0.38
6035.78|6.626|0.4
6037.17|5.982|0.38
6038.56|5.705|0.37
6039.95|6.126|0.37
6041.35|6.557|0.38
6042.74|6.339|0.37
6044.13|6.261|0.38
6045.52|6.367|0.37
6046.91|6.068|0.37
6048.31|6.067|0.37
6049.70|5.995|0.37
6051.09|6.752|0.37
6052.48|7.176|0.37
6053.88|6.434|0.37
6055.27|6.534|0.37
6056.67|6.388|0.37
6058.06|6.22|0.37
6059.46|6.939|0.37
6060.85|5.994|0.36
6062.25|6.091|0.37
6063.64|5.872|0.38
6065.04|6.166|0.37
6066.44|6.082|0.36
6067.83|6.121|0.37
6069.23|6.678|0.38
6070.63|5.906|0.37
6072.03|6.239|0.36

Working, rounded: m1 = 47.0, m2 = 47.9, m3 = 49.3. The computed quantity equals -4.96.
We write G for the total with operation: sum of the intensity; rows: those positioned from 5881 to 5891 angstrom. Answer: 47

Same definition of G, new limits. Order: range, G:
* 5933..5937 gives 19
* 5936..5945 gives 50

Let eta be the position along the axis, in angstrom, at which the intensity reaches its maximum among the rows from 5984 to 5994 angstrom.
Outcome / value 5987.34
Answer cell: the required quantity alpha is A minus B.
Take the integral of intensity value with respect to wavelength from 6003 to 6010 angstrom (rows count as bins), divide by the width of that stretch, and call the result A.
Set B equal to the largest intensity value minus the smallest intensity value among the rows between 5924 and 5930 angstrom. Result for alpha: 5.92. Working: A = 6.47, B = 0.5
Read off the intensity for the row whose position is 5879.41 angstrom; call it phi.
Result 6.052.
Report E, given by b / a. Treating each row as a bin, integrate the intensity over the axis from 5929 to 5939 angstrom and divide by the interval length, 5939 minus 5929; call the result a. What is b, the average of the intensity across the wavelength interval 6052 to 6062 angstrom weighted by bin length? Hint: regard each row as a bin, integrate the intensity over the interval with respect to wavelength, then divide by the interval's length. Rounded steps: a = 6.5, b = 6.49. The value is 0.991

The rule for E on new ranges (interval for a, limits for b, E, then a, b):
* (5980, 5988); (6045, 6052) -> 1.010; 6.2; 6.28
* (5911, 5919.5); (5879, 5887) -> 1.013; 6.5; 6.58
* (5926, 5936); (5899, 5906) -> 0.951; 6.2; 5.93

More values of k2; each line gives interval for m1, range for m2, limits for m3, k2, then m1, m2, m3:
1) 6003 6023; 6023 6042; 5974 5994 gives -4.98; 51.1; 47.9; 49.6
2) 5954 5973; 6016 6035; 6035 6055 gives -4.98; 48.7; 48.5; 50.3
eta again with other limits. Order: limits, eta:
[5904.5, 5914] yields 5913.35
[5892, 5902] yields 5898.39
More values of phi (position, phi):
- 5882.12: 6.447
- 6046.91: 6.068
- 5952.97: 7.125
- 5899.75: 6.043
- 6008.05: 6.727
